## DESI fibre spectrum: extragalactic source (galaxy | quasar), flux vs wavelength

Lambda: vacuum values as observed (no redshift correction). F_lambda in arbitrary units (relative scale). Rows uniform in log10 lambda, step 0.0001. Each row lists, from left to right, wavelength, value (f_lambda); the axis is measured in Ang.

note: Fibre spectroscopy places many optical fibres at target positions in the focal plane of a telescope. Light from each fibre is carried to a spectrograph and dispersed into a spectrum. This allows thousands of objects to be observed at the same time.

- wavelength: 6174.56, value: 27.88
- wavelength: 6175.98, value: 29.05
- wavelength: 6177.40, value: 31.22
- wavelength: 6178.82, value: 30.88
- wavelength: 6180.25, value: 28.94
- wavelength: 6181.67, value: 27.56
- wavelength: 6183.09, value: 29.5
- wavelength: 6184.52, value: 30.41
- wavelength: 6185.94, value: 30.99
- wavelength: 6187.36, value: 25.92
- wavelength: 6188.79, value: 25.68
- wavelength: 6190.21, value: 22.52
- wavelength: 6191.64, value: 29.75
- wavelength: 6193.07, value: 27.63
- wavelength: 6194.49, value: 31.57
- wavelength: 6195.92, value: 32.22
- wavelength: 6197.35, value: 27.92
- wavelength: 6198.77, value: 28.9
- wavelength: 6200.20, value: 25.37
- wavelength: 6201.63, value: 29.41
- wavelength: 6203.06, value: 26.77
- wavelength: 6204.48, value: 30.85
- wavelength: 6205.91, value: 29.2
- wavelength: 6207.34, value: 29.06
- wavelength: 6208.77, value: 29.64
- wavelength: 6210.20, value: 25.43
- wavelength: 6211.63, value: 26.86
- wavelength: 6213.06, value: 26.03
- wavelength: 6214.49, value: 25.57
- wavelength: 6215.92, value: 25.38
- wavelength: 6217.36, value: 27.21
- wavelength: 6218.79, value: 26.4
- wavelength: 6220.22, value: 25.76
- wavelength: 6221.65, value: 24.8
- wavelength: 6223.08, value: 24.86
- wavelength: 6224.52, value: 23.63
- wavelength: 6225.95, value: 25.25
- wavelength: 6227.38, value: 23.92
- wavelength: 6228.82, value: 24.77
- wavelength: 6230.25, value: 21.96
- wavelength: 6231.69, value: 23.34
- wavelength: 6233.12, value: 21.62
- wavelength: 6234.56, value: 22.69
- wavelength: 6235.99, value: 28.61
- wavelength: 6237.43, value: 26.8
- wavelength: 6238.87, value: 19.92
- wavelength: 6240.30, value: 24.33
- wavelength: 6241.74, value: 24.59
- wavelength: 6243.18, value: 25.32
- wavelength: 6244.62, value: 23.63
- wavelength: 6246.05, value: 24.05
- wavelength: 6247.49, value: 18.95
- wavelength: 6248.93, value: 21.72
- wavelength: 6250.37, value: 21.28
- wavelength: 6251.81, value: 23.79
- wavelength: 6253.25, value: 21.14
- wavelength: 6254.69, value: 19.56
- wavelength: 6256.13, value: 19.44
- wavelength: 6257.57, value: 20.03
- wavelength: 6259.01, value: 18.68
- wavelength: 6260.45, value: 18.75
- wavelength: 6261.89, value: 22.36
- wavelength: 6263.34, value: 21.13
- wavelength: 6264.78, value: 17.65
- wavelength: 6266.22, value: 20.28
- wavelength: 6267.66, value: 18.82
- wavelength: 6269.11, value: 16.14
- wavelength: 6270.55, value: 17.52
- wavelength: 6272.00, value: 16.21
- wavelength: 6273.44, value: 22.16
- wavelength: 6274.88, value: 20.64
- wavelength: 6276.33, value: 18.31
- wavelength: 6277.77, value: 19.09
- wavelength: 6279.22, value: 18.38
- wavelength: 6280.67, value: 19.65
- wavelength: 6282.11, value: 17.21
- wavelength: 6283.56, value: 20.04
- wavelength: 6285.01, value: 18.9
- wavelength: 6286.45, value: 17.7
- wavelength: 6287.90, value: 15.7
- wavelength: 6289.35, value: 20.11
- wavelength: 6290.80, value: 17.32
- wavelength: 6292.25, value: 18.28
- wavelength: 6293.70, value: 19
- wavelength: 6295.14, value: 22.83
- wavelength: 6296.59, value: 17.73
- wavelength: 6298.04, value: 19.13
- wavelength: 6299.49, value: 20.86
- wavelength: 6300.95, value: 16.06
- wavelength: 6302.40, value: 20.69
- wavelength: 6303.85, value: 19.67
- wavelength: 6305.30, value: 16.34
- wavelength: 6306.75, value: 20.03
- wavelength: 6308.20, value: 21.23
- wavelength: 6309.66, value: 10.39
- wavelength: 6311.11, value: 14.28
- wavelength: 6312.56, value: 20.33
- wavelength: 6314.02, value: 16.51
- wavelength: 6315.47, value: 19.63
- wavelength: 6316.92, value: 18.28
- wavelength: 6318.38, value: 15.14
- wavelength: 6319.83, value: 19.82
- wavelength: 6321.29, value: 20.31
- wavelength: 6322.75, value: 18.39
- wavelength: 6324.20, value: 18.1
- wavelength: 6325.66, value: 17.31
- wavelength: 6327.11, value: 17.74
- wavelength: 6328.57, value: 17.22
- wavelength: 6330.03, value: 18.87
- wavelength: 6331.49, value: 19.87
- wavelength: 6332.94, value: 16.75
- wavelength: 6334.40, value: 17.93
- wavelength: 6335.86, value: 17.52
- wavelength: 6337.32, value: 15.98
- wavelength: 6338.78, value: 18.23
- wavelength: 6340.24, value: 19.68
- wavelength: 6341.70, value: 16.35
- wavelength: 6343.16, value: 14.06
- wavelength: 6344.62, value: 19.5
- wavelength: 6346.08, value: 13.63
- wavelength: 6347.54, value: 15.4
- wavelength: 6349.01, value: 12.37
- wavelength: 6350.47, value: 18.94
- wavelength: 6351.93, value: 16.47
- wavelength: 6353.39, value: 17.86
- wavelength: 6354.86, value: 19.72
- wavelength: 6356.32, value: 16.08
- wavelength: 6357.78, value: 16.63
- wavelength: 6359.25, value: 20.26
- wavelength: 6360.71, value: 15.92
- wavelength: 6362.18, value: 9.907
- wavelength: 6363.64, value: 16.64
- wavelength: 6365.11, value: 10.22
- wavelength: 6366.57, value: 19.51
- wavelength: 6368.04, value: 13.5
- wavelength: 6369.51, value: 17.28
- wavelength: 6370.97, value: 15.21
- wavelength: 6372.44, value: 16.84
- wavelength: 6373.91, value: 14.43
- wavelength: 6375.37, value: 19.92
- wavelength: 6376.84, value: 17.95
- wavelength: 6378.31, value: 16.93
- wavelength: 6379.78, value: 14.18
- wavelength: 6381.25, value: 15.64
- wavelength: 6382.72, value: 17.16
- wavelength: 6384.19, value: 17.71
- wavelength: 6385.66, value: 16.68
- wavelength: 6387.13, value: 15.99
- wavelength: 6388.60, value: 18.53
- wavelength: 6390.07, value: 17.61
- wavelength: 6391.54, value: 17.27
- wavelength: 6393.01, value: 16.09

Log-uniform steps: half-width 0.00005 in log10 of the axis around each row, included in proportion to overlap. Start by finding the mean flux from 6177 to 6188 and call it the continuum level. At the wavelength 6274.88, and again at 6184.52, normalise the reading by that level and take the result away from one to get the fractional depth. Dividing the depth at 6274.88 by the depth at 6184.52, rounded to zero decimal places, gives -9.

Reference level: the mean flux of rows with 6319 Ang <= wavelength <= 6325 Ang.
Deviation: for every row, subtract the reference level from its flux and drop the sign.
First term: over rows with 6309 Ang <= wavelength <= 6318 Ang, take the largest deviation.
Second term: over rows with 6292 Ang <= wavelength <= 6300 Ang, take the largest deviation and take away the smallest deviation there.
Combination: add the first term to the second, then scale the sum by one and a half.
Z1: 19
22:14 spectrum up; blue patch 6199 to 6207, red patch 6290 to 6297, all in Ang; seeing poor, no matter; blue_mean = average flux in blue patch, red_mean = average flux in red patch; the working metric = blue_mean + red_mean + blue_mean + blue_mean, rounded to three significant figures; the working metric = 104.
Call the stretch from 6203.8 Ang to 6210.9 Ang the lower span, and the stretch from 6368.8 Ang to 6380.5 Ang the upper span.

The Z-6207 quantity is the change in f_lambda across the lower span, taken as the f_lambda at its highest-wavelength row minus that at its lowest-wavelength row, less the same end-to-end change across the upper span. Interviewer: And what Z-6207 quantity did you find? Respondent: -2.3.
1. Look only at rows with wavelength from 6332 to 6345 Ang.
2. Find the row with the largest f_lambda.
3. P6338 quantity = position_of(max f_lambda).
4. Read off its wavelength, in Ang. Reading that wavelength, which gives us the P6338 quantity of 6340.24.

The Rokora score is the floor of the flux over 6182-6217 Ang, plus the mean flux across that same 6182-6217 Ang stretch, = 50.5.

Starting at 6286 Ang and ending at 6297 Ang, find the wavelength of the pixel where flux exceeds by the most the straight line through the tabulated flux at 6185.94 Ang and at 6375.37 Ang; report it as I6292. 6295.14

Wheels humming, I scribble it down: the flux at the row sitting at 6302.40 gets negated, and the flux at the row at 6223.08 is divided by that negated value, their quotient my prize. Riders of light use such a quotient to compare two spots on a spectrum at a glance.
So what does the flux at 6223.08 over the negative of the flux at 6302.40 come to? -1.20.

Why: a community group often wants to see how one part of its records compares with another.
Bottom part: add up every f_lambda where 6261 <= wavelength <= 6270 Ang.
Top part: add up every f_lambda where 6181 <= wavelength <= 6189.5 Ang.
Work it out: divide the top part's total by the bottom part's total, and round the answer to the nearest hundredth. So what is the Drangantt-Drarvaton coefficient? 1.46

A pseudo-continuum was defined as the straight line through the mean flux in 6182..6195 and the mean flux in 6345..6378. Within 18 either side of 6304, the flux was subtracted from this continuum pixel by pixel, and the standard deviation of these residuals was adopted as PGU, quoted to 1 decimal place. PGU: 2.7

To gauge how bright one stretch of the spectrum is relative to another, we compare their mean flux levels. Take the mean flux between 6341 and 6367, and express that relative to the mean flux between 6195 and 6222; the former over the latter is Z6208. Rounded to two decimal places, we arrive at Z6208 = 0.58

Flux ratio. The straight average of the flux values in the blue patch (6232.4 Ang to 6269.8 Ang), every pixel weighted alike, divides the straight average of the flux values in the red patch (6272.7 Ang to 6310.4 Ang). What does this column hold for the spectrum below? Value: 0.87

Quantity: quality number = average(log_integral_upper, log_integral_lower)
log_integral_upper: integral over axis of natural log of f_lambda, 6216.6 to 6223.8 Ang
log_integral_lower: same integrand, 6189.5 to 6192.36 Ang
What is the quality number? 16.3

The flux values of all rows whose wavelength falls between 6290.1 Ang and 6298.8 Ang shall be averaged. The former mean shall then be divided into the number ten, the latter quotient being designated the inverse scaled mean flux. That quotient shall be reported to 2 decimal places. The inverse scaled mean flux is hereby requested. 0.52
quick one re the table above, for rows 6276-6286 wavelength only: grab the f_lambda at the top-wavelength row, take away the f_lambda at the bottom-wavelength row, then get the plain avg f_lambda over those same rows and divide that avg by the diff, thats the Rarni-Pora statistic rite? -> 32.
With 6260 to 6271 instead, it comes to -16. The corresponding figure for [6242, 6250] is -6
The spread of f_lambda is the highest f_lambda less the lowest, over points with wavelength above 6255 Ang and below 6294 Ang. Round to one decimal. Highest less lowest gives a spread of 6.7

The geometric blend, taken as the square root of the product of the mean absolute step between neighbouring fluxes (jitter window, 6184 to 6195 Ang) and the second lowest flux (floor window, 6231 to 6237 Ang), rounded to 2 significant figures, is 8.5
